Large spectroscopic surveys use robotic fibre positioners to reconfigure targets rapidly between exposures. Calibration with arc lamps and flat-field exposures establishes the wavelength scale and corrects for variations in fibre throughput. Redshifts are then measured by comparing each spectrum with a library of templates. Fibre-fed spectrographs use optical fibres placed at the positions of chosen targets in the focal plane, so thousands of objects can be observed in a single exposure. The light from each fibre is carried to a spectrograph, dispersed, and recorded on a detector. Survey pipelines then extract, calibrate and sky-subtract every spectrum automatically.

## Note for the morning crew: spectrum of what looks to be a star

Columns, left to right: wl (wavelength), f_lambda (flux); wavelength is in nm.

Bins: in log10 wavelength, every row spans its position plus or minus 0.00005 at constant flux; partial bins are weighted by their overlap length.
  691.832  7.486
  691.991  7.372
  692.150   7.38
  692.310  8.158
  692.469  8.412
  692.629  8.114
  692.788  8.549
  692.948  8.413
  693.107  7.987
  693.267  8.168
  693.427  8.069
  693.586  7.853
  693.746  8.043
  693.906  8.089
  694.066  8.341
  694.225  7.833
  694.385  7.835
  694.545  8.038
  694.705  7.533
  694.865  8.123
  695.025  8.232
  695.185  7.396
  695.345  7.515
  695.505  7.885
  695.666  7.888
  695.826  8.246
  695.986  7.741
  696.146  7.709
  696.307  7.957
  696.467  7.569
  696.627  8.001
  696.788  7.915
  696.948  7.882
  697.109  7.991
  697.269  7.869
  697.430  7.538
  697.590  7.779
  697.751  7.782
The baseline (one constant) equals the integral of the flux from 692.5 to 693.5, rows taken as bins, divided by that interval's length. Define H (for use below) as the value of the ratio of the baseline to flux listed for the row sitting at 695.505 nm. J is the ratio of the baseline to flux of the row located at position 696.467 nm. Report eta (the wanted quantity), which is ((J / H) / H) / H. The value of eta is 0.958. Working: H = 1.04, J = 1.09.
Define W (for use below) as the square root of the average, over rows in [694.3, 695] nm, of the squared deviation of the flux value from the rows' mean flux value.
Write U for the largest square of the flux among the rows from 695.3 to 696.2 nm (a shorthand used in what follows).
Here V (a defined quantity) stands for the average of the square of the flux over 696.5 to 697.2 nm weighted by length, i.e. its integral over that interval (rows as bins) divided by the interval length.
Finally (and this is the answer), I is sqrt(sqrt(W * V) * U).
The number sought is 16.0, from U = 68.0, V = 62.8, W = 0.23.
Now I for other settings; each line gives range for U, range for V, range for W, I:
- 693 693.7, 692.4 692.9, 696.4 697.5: 15.3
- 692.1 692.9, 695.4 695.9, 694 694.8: 17.4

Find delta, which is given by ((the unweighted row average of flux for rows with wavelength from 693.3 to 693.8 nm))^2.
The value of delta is 64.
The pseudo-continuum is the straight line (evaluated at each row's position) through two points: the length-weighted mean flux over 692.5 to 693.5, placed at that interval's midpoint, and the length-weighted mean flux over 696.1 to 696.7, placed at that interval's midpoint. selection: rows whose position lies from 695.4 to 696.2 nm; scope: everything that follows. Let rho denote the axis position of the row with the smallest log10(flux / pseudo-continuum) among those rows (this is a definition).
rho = 696.146 nm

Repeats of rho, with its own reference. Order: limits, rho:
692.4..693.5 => 693.107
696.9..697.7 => 697.430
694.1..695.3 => 695.185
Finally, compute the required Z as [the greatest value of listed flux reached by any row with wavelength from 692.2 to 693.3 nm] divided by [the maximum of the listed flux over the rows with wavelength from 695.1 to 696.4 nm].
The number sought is 1.04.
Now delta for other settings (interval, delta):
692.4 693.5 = 68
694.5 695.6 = 61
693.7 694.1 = 67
